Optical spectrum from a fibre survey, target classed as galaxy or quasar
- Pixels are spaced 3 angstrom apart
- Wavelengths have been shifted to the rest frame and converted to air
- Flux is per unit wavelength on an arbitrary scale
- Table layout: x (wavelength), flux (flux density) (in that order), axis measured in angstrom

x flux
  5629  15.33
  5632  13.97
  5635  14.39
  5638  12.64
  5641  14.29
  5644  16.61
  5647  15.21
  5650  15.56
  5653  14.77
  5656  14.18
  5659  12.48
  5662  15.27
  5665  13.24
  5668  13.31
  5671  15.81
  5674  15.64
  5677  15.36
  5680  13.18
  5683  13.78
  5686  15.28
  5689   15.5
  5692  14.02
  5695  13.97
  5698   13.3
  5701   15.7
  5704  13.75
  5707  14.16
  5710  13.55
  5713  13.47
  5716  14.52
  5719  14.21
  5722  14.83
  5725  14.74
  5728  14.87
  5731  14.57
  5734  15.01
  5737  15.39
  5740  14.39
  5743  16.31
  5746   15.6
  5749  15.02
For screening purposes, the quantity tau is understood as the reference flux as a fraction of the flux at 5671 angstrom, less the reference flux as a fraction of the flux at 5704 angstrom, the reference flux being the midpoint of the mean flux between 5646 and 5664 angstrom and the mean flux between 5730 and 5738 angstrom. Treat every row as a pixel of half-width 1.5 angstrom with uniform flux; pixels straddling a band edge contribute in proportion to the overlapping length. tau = -0.14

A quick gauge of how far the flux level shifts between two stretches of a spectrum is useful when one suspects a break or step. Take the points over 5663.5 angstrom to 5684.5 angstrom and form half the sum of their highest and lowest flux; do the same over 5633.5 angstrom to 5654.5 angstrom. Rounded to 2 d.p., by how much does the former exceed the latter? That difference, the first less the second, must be -0.13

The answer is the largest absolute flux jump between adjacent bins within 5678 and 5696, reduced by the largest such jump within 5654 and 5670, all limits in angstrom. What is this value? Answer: -1.3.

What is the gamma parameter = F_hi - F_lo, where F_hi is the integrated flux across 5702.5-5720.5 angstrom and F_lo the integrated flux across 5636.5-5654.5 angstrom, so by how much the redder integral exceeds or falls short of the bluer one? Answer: -16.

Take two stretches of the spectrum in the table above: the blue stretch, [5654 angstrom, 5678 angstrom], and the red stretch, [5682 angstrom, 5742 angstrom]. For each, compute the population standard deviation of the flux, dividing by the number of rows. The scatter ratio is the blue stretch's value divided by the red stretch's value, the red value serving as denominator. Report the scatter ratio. 1.73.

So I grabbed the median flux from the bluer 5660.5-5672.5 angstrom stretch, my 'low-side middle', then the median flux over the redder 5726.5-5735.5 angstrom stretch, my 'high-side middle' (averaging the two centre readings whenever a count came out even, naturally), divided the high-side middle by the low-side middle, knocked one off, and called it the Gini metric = 0.041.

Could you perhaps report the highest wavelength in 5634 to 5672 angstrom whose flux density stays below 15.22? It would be 5668 angstrom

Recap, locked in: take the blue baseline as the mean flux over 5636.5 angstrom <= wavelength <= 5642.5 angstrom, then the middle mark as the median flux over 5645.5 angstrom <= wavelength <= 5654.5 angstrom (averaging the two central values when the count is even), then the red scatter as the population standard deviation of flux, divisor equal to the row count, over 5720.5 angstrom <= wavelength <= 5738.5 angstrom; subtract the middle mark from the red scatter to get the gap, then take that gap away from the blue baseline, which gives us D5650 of 28.4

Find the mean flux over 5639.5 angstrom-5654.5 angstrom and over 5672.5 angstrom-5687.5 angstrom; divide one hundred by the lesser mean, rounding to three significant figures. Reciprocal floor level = 6.83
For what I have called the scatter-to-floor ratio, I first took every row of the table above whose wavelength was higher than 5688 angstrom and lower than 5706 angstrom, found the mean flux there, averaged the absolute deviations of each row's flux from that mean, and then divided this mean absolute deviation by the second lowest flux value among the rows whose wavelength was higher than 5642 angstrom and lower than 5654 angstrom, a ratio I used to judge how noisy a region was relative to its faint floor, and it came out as 0.05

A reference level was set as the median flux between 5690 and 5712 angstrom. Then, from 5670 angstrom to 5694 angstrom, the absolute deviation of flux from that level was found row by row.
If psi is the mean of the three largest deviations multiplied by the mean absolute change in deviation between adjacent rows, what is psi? 1.07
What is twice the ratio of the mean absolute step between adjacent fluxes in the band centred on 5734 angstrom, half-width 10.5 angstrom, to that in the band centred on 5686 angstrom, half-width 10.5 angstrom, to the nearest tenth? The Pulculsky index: 1.4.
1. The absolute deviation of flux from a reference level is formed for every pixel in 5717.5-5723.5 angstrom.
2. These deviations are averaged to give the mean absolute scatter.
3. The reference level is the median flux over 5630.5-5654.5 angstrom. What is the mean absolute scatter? 0.31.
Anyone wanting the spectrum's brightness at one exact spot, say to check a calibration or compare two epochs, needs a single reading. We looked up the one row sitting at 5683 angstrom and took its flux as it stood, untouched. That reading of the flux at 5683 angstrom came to 13.78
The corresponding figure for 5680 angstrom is 13.18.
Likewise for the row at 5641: 14.29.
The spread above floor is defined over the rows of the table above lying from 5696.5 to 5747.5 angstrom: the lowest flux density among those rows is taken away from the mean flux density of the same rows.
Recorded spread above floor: 1.31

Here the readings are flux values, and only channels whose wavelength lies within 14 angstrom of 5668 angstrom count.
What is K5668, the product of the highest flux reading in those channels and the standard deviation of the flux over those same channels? 18.9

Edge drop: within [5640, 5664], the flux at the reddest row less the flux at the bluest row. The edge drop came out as 1.0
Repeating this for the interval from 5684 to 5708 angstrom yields -1.1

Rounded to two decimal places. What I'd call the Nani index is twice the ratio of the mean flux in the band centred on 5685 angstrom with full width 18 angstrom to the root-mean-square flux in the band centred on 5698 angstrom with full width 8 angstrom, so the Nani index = 2.02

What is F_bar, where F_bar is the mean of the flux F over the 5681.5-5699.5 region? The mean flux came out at 14.3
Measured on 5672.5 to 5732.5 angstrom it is 14.4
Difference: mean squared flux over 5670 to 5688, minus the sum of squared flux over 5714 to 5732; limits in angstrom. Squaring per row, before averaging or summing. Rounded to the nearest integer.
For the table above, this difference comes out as -1062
